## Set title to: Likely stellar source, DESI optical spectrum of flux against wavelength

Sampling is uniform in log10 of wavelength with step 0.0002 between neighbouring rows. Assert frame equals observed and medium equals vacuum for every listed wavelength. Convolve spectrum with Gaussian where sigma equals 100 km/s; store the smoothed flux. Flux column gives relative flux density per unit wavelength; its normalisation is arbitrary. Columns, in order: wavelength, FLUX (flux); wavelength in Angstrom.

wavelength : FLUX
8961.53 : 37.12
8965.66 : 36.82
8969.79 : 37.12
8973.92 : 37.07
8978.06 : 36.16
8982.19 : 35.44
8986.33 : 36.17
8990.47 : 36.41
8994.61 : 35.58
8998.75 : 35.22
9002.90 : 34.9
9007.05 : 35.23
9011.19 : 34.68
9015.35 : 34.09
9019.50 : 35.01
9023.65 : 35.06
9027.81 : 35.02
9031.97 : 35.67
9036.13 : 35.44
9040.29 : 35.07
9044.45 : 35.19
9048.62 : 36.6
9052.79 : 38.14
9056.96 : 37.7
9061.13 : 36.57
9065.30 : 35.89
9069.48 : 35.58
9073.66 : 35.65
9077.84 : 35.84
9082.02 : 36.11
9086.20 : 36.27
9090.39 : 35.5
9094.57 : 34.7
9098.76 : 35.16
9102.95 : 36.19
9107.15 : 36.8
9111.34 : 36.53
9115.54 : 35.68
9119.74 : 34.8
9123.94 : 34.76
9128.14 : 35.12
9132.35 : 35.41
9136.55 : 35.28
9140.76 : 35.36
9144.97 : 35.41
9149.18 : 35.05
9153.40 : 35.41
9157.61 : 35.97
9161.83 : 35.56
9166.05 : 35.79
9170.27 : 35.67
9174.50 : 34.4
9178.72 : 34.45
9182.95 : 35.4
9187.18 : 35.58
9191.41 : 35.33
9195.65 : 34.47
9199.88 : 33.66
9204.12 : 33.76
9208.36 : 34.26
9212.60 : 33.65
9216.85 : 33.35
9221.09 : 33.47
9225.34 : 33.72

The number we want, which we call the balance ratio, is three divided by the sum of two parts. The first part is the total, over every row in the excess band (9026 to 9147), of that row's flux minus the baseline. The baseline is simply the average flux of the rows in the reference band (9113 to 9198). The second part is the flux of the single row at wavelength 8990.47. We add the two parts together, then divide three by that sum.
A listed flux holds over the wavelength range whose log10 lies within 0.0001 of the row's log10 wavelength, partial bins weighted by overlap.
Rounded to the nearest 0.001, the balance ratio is 0.058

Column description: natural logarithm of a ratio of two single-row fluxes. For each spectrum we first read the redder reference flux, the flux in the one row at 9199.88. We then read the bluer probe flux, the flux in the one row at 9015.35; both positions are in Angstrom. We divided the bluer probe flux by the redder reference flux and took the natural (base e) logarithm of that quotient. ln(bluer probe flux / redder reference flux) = 0.013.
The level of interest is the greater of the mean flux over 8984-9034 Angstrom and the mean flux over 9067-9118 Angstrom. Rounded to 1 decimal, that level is 35.8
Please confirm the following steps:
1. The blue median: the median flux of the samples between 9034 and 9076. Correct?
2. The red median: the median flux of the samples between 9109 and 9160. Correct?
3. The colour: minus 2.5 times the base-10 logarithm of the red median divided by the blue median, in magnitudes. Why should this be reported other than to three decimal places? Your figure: 0.012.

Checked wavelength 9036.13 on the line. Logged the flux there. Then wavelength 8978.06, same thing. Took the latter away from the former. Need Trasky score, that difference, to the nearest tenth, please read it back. -0.7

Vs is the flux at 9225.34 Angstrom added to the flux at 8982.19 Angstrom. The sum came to 69.2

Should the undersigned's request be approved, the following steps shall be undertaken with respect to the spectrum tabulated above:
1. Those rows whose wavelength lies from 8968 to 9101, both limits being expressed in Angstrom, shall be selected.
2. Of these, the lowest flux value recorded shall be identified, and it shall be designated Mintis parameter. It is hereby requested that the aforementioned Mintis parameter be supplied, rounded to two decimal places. 34.09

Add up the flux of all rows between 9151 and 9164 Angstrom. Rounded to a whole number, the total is 107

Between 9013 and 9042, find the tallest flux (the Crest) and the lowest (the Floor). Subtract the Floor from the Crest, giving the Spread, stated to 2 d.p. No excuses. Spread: 1.58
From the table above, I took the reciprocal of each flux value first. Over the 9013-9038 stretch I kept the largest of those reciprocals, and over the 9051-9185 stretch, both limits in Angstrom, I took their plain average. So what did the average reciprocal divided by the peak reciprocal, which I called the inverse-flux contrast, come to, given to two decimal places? 0.96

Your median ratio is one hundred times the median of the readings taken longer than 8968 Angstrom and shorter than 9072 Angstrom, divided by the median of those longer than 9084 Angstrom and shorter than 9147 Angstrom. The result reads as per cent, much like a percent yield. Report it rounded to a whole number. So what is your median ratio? 100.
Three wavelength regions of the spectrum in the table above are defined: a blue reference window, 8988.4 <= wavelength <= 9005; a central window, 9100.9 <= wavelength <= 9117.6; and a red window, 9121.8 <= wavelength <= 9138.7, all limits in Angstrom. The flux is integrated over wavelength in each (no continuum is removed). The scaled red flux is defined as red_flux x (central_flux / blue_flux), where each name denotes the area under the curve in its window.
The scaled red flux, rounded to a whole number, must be 611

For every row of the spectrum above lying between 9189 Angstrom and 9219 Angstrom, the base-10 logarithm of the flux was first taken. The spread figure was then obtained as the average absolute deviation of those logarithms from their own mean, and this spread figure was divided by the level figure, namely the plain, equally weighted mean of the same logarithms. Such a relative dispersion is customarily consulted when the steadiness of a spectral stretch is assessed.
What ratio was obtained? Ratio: 0.0044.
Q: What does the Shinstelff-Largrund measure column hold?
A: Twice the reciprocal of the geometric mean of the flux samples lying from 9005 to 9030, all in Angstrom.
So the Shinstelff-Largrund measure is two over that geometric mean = 0.0574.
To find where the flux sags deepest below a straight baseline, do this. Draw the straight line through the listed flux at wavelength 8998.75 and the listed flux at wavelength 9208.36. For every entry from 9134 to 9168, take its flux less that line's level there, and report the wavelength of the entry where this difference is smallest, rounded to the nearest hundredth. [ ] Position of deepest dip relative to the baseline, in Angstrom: 9149.18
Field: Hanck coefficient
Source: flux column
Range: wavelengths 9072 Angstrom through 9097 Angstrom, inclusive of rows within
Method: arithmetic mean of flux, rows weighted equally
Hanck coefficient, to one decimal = 35.7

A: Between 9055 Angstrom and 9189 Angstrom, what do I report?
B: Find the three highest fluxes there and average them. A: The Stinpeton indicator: 37.0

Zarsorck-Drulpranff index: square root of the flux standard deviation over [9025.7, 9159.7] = 0.89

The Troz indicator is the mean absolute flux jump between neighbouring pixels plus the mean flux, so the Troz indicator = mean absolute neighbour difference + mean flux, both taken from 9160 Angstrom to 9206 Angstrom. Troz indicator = 35.4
